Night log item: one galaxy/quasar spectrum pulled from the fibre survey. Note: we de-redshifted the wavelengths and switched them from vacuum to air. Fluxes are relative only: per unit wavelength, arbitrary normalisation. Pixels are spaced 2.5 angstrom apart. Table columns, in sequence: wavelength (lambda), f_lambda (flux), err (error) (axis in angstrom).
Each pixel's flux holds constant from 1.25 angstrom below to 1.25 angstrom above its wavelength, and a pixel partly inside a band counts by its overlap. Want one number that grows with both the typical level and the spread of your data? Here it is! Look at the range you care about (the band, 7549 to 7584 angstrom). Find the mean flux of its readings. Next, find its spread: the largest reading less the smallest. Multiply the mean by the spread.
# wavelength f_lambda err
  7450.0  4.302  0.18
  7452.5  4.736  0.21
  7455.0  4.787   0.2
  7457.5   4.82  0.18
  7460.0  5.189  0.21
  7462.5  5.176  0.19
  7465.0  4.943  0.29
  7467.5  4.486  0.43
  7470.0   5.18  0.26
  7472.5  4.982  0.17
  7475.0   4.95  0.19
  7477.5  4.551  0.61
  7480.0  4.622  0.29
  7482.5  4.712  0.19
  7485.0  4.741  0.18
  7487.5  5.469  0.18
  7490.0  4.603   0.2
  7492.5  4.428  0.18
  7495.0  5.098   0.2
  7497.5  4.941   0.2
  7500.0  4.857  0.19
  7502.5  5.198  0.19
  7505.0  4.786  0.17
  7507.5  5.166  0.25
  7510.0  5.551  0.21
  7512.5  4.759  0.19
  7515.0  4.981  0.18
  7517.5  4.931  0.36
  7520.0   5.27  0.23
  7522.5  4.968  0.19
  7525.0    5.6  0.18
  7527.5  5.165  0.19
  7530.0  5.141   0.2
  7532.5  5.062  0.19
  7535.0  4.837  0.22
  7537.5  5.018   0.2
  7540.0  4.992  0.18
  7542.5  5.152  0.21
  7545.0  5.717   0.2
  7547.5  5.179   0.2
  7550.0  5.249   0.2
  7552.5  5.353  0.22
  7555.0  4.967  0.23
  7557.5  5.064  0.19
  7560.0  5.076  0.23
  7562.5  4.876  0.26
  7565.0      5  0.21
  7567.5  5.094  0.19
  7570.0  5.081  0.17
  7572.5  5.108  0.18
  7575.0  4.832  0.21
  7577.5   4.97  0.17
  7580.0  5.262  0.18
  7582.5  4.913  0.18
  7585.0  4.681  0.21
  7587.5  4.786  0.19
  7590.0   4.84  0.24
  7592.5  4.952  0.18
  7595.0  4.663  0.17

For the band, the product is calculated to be 3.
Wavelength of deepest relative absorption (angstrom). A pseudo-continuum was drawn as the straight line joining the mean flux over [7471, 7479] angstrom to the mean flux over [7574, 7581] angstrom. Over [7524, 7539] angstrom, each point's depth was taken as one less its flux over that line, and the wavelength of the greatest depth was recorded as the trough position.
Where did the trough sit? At 7535.0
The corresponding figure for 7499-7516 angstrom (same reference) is 7512.5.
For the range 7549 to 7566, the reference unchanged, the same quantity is 7562.5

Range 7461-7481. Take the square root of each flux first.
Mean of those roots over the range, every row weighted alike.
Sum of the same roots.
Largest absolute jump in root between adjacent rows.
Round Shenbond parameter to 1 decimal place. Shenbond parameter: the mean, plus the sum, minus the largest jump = 19.7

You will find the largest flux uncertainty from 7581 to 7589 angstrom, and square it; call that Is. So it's 0.044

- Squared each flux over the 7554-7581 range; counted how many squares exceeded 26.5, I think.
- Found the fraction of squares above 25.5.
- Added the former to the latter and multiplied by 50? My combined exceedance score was 77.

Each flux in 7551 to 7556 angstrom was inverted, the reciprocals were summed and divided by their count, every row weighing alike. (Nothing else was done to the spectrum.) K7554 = 0.194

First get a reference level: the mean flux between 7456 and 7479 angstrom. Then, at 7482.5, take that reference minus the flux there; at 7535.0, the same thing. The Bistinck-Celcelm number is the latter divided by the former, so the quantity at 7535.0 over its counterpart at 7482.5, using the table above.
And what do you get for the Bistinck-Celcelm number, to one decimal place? 0.4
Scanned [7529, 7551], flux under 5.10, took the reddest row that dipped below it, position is 7540.0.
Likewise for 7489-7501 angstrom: 7500.0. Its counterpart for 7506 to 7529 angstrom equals 7522.5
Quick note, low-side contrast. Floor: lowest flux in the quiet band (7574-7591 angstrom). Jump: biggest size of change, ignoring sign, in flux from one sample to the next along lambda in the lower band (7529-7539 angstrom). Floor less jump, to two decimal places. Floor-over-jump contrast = 4.46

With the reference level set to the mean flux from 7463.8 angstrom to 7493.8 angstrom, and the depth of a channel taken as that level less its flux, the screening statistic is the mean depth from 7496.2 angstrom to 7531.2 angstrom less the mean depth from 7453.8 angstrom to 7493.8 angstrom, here -0.24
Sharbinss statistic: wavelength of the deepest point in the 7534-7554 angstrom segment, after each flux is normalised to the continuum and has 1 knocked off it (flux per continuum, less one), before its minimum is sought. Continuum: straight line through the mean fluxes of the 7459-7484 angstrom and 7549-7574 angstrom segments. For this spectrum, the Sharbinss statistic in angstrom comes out 7535.0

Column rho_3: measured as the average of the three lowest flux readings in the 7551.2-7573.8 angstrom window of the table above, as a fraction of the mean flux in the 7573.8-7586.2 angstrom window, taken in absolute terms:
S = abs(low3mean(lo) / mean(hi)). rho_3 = 1.00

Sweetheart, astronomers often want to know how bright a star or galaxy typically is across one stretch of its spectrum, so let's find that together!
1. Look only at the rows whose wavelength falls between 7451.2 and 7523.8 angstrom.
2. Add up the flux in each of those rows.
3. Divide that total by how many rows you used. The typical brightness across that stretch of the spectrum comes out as 4.93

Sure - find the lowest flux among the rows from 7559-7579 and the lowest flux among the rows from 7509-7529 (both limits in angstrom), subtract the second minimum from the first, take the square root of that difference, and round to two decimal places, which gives 0.27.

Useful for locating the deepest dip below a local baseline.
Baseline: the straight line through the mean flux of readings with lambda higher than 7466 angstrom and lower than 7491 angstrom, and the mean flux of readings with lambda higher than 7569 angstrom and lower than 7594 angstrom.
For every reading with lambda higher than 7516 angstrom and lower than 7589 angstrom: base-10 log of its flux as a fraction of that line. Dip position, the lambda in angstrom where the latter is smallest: 7585.0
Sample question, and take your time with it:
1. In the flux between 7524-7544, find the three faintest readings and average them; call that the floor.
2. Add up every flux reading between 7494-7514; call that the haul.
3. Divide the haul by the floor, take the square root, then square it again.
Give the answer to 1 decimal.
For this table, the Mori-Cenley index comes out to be 8.2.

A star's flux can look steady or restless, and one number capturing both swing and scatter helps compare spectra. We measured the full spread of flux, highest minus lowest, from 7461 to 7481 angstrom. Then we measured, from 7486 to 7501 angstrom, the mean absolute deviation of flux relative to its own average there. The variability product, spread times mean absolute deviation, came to 0.19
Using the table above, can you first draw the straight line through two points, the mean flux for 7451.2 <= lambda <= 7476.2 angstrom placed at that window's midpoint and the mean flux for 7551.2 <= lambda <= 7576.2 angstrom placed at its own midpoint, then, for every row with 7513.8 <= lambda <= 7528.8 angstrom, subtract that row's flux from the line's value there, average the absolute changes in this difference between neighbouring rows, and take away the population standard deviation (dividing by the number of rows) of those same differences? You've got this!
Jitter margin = 0.12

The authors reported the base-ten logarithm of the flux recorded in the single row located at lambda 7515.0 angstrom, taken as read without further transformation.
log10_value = 0.697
